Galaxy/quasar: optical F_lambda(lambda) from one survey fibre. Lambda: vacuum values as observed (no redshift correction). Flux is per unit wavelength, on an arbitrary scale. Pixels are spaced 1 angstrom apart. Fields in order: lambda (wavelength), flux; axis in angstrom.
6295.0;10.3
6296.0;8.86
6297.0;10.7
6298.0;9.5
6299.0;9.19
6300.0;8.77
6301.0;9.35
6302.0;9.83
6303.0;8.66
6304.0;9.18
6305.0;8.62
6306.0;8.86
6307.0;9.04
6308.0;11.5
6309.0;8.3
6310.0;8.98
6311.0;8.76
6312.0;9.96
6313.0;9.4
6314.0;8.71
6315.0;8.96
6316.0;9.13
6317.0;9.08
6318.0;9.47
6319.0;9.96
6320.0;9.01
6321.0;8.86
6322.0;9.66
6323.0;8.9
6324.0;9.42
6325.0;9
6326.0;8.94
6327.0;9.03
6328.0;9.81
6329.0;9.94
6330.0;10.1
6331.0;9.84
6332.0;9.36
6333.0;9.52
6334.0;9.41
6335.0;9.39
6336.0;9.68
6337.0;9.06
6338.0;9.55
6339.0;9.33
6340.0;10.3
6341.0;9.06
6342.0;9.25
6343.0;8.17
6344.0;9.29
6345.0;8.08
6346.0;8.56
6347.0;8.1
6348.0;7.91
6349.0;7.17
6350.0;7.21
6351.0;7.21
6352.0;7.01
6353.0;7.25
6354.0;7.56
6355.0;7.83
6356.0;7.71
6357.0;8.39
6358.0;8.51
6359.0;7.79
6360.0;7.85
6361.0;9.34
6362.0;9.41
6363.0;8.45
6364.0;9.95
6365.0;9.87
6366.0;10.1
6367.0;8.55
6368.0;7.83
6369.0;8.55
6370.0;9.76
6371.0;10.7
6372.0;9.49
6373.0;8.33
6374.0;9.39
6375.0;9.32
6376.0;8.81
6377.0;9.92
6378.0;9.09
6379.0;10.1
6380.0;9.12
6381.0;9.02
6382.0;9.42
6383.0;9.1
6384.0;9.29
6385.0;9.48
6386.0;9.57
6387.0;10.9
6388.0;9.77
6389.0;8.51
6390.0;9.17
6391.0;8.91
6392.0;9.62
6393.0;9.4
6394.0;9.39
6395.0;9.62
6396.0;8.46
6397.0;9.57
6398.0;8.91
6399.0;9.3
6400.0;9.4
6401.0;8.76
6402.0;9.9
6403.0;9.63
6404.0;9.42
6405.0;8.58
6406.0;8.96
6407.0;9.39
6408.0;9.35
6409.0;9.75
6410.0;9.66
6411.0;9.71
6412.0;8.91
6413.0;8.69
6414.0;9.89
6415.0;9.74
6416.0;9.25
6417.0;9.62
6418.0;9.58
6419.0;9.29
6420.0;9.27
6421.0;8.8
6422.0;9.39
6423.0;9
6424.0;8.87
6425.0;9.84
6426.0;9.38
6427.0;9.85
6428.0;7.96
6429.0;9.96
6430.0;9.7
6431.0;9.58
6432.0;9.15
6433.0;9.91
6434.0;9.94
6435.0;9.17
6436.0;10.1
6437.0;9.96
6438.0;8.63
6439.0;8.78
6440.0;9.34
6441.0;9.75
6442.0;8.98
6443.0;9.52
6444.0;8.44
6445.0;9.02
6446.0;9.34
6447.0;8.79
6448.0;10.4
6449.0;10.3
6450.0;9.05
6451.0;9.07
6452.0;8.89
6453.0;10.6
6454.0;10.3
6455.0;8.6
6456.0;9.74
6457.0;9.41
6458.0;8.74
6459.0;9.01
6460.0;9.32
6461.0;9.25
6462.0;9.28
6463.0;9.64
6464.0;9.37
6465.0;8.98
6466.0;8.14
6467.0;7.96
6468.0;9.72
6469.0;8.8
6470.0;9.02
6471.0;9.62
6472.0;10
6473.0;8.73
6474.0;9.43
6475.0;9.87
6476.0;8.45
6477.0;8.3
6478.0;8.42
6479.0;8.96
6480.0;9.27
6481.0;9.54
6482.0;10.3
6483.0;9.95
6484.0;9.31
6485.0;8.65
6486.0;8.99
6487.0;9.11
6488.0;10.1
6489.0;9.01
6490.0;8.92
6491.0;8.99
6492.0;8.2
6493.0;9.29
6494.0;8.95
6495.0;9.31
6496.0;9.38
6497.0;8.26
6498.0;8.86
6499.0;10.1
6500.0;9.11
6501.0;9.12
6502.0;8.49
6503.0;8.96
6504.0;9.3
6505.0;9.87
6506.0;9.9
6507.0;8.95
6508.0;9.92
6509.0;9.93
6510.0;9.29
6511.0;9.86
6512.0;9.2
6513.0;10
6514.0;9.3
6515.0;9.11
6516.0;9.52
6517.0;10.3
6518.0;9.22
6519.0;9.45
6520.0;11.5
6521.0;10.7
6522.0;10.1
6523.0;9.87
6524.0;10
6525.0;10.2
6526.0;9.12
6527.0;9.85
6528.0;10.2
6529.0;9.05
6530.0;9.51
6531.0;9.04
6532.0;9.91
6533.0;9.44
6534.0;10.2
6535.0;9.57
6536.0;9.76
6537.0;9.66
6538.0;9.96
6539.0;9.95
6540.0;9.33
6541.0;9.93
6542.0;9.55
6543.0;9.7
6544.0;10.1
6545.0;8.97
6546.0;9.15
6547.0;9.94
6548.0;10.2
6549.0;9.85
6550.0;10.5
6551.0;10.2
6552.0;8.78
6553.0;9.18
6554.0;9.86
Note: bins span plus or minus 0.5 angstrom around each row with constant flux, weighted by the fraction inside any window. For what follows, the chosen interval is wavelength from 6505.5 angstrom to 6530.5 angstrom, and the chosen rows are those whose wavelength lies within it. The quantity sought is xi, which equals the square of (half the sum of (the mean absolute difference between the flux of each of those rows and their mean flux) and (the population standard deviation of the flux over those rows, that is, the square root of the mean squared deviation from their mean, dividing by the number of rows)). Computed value 0.26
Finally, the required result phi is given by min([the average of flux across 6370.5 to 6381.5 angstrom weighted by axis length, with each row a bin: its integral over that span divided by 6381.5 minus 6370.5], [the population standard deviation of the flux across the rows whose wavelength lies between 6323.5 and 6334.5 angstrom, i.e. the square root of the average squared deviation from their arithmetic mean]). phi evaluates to 0.38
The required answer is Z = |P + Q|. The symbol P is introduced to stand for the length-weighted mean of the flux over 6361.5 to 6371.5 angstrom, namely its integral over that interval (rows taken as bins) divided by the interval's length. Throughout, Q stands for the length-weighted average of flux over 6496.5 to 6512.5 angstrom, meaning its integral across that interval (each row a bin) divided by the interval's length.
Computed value 18.6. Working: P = 9.32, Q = 9.32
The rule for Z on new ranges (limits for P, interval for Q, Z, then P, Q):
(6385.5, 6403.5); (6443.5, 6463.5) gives 18.7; 9.38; 9.36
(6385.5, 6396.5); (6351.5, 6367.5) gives 17.9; 9.39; 8.47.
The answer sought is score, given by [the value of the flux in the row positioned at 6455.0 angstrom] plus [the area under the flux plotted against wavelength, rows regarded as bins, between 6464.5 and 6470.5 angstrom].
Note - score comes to 61.2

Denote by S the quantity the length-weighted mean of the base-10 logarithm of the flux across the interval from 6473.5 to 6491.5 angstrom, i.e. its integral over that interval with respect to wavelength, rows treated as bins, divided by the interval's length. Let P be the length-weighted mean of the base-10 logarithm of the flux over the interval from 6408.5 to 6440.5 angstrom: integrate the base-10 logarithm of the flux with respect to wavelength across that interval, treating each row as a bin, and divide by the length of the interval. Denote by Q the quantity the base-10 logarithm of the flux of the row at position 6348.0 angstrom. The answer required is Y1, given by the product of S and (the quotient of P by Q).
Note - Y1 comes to 1.04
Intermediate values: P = 0.972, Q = 0.90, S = 0.963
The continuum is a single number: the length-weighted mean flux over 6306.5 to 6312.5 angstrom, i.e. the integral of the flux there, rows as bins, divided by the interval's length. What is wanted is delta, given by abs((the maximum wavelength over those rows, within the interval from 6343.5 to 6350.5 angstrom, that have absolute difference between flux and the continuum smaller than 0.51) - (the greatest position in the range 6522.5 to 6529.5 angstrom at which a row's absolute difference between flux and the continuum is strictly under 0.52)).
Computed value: 185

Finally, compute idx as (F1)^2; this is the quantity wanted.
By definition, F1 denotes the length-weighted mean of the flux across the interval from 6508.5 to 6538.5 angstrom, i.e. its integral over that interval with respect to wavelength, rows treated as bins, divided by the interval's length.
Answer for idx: 95.3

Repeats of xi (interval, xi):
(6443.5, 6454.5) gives 0.50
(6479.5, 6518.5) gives 0.22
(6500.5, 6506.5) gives 0.21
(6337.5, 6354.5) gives 0.84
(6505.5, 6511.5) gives 0.13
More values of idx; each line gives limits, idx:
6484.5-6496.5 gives 82.4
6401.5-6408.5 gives 86.8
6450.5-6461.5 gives 87.6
